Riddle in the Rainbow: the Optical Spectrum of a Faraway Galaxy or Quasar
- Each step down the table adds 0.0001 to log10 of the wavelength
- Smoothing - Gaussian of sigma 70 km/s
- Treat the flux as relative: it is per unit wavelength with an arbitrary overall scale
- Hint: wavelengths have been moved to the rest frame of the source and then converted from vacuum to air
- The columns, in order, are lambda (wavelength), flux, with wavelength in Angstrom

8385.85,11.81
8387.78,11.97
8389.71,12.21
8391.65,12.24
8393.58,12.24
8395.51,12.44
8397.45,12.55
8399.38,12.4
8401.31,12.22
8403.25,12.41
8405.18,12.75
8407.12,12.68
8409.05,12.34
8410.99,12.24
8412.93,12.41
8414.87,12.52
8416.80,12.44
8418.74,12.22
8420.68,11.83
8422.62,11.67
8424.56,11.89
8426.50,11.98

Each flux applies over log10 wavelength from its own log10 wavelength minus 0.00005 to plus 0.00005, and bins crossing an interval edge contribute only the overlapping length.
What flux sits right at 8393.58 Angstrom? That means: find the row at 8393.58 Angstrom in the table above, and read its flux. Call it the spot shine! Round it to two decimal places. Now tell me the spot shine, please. 12.24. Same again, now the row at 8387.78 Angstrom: 11.97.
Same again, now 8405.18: 12.75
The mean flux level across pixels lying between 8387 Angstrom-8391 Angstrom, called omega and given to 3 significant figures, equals 12.1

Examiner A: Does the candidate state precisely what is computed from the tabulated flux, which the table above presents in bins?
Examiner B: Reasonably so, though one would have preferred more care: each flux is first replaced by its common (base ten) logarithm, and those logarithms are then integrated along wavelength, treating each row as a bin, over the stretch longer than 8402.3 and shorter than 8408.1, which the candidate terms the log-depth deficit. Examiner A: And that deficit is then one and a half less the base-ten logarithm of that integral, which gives 0.694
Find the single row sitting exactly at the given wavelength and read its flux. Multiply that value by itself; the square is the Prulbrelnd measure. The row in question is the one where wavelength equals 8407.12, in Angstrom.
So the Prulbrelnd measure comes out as 161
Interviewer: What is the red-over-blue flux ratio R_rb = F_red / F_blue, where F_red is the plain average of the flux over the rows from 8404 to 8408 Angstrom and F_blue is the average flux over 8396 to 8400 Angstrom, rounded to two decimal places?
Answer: 1.02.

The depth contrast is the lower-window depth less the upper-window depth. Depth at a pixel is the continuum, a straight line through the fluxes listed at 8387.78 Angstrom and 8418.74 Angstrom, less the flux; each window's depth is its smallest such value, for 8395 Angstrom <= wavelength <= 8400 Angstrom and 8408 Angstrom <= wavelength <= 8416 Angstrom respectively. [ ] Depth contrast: -0.17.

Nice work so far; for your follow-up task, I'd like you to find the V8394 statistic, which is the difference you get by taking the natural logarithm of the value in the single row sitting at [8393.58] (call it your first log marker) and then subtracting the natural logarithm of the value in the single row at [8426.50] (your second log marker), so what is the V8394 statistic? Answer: 0.02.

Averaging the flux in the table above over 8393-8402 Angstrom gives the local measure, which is 12.4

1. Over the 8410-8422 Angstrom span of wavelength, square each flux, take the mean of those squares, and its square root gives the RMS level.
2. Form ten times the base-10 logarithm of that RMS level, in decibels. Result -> 10.9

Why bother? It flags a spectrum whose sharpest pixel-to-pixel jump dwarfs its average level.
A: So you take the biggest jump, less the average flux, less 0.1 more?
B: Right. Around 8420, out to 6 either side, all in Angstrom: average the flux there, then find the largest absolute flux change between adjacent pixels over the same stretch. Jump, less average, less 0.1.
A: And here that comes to -11.8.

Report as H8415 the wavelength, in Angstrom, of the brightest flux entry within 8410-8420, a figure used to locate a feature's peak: 8414.87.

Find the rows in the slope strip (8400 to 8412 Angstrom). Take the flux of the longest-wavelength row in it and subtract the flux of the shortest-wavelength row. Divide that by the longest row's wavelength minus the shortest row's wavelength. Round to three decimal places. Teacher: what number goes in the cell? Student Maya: 0.002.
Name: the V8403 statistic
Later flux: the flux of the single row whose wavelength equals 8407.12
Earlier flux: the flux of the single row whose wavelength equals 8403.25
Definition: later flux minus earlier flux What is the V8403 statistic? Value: 0.3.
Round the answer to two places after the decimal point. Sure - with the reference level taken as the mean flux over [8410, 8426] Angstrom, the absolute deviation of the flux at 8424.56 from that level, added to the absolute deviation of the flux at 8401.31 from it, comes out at 0.33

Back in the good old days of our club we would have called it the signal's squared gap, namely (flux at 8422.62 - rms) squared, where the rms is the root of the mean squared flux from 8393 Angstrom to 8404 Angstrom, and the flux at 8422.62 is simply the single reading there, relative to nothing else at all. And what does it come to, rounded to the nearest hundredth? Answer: 0.50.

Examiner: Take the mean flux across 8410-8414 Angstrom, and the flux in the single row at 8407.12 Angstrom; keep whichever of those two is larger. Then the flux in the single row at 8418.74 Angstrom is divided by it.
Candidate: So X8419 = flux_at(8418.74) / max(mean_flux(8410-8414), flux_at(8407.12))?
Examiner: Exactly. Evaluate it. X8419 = 0.96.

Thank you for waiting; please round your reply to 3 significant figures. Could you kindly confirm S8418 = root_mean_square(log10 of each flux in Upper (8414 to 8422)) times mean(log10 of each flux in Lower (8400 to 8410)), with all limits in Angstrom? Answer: 1.19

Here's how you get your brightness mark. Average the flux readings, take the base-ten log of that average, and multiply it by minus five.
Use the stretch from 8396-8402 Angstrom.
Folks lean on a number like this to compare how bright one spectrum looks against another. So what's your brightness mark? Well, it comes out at -5.47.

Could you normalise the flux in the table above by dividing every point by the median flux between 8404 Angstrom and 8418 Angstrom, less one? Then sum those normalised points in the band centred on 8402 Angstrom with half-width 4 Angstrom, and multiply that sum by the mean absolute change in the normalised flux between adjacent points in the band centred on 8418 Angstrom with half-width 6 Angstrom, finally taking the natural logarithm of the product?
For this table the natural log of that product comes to -10.6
